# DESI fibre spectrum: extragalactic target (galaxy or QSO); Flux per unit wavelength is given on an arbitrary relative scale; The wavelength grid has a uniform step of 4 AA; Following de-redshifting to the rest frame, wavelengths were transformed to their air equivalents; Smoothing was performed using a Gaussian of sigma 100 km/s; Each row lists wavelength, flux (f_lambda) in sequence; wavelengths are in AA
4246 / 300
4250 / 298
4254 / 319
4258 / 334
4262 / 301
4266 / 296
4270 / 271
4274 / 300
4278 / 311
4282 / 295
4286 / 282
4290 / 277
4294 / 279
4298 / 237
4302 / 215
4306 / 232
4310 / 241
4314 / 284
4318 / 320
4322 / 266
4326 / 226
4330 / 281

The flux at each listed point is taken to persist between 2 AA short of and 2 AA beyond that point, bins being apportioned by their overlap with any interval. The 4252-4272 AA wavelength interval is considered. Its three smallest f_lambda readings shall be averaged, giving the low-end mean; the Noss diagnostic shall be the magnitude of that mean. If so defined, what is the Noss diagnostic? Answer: 289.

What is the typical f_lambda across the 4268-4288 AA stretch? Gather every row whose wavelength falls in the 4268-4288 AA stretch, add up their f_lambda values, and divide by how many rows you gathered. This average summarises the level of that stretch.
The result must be 292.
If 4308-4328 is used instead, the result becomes 267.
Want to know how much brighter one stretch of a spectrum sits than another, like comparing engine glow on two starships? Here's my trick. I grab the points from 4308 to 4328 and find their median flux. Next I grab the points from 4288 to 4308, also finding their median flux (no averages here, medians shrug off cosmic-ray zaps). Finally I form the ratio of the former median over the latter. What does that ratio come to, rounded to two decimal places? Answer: 1.12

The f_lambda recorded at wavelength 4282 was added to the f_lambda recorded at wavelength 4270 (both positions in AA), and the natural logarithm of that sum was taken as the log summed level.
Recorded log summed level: 6.34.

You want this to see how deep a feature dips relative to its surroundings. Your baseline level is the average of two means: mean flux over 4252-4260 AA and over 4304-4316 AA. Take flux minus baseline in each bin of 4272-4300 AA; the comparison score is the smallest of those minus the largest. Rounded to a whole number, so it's -74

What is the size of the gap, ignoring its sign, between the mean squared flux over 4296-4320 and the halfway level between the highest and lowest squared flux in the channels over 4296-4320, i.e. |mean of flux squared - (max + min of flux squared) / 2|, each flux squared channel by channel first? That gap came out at 8087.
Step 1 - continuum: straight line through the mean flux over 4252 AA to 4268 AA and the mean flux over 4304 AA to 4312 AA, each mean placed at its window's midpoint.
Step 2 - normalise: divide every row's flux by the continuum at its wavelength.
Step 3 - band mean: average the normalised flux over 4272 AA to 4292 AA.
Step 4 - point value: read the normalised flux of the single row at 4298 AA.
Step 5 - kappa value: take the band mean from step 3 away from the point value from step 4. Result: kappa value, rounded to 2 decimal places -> -0.12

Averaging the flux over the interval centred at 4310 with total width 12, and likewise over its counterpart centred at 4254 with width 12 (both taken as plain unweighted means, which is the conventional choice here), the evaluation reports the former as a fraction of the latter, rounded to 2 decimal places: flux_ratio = 0.80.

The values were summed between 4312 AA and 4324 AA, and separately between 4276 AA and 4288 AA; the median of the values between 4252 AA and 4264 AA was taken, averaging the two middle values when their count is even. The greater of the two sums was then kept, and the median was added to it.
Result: 1207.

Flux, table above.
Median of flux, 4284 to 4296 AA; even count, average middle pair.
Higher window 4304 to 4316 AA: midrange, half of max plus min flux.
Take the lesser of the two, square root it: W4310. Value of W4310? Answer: 16.1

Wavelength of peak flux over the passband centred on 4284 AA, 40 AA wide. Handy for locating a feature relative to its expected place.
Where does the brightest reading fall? 4278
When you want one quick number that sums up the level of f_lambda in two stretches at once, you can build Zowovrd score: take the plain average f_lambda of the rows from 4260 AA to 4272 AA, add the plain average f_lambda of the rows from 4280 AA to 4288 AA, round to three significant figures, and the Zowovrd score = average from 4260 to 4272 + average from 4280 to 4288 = 578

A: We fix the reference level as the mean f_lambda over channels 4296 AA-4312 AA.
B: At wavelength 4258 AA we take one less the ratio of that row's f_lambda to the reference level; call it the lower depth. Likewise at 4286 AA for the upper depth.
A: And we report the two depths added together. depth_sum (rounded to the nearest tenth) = -0.7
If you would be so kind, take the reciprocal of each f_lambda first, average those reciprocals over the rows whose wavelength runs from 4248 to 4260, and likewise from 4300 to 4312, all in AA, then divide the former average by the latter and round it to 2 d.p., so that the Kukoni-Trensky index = 0.72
